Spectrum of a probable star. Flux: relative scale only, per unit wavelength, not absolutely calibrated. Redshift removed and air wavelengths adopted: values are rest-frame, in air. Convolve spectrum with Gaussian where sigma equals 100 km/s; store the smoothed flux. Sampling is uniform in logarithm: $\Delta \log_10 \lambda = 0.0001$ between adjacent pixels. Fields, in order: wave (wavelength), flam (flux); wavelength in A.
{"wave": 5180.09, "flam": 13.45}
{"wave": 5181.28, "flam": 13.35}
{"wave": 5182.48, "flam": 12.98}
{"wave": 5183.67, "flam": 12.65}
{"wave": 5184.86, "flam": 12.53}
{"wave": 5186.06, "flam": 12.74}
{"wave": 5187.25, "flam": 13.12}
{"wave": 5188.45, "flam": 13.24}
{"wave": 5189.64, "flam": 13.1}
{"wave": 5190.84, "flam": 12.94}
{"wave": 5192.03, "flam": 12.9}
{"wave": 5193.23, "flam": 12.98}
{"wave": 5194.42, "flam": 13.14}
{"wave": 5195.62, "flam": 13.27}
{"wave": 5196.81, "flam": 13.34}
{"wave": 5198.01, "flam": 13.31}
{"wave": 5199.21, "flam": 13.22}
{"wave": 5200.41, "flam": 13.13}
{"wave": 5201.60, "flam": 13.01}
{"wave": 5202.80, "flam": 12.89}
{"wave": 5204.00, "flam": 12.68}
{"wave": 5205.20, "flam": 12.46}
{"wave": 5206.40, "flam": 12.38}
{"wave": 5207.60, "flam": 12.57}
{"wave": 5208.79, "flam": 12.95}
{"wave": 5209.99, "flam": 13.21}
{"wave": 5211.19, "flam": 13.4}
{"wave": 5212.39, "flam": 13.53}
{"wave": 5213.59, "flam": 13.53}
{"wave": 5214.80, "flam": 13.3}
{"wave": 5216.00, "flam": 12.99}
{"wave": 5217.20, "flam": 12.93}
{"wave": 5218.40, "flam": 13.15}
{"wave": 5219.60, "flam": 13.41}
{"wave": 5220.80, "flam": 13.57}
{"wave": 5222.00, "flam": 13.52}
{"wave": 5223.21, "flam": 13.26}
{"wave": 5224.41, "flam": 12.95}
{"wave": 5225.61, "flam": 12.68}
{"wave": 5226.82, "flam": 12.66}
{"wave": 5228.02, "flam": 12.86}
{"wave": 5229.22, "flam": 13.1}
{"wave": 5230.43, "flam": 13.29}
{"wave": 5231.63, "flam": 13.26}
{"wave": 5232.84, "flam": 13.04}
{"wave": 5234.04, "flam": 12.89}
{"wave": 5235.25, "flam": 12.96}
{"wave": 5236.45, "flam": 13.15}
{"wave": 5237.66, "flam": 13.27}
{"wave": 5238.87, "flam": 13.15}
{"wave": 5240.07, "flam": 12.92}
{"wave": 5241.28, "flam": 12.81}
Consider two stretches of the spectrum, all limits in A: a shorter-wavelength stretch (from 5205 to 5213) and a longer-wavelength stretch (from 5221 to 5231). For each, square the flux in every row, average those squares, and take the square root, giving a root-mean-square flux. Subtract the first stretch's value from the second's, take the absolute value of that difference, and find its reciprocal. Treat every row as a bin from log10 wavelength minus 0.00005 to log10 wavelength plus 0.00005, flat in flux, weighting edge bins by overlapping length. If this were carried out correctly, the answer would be 9.3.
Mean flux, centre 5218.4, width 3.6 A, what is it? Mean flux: 13.2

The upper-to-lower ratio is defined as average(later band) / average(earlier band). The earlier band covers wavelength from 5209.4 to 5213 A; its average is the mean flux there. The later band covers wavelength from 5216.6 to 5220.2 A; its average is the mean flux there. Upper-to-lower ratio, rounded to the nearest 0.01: 0.98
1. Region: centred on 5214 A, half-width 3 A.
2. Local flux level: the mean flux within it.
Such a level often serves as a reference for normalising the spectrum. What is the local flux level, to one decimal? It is 13.3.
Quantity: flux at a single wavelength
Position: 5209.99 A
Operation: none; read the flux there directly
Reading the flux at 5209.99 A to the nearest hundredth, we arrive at 13.21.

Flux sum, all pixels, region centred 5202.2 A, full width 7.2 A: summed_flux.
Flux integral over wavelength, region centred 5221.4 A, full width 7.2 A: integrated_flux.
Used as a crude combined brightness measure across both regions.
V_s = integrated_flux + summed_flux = 173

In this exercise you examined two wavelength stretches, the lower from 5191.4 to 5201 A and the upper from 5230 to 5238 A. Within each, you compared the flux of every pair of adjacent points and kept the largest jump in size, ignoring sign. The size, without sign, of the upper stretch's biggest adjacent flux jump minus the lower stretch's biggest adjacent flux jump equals 0.06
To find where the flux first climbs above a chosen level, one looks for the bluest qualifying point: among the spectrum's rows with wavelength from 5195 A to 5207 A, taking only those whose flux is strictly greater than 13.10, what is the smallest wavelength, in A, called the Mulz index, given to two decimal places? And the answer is 5195.62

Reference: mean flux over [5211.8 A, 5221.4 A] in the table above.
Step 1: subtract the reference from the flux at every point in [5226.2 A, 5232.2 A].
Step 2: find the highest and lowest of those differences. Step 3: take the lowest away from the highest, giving 0.63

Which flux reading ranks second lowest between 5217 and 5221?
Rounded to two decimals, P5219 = 13.15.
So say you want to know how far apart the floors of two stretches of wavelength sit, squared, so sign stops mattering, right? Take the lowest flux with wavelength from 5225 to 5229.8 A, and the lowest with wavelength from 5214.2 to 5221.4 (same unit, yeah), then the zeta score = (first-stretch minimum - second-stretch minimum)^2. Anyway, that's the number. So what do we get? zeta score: 0.073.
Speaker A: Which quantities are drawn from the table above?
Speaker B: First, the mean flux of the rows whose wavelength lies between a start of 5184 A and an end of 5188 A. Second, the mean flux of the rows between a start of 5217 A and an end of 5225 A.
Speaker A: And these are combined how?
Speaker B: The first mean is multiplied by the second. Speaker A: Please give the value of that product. 170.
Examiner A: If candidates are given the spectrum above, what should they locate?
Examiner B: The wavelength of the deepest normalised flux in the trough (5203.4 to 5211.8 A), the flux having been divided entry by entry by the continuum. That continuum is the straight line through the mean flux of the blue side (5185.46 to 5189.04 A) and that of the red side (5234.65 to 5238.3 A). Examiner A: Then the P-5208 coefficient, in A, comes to 5206.40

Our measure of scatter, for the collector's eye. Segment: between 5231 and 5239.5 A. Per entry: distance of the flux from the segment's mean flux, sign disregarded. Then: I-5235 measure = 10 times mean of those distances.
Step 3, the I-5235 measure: 1.2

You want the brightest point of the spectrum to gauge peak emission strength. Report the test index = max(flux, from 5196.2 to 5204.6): 13.34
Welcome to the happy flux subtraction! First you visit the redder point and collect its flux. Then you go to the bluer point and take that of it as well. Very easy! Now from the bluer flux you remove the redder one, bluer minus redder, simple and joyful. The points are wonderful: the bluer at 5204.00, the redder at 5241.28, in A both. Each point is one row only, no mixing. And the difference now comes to -0.13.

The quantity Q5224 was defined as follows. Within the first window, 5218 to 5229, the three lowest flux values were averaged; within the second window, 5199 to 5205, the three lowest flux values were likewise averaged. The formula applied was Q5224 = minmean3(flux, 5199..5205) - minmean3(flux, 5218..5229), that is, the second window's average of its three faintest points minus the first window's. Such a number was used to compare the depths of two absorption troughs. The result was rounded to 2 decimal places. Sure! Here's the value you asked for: 0.13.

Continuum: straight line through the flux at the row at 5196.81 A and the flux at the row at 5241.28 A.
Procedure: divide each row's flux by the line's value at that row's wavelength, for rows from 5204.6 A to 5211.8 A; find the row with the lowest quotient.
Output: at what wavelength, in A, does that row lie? 5206.40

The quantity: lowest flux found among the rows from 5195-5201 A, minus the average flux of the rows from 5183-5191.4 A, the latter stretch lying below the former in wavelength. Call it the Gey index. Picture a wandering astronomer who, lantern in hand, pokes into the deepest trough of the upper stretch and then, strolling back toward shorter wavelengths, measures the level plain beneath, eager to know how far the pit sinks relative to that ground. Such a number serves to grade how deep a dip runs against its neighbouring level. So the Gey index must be 0.23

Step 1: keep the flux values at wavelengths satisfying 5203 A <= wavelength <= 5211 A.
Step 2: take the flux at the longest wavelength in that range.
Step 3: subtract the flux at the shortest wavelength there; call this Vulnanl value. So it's 0.5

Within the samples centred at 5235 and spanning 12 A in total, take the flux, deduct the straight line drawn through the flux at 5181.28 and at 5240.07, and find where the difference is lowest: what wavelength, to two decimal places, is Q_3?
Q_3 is 5234.04 A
